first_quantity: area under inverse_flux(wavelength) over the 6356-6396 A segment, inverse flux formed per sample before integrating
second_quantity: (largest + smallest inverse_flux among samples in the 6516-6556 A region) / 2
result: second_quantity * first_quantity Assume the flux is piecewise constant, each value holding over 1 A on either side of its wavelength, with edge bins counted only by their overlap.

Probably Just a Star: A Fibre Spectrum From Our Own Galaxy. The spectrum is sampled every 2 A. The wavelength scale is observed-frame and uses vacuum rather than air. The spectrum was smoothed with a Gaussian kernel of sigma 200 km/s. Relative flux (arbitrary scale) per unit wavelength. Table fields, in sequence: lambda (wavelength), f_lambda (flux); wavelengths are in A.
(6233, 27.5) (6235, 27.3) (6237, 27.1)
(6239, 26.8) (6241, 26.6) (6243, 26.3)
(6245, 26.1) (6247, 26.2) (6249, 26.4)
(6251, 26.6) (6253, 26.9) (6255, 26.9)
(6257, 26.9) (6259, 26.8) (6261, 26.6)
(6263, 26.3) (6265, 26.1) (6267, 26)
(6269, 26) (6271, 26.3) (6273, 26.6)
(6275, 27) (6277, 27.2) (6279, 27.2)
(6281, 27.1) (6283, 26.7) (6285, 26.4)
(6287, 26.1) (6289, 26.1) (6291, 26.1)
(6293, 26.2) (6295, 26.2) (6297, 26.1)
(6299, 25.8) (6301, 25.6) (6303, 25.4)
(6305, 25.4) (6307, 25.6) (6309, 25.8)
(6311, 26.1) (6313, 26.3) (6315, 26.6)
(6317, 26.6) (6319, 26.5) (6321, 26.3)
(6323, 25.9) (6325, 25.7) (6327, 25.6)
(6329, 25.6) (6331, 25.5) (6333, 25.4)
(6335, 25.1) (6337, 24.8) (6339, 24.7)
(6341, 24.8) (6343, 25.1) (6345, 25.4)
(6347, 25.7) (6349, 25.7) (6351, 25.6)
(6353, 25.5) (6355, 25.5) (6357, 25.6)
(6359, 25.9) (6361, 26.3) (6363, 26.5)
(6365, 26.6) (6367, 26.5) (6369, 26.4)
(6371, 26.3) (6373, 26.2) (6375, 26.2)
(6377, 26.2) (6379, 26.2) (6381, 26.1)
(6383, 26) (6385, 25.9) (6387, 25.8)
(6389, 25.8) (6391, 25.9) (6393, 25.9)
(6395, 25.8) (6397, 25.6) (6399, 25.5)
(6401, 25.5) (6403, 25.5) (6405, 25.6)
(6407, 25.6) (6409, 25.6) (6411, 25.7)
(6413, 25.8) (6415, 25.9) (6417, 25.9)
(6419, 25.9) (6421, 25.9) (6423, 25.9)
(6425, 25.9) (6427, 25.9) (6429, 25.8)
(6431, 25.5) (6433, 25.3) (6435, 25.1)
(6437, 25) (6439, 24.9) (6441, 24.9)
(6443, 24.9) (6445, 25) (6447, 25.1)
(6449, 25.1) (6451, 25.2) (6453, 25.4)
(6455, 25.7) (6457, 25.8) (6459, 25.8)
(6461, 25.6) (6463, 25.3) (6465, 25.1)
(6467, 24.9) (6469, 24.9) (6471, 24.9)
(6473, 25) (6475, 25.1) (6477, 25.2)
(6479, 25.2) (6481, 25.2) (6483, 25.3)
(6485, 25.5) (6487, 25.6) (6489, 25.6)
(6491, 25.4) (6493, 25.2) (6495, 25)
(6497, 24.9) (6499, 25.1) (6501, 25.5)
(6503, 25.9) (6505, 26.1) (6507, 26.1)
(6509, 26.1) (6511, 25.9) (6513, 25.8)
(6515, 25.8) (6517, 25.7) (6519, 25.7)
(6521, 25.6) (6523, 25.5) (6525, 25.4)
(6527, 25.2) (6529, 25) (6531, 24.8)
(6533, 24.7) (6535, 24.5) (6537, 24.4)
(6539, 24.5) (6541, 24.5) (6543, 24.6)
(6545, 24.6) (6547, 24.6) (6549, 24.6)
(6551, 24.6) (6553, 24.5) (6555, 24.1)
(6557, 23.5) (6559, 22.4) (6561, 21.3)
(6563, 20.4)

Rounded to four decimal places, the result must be 0.0616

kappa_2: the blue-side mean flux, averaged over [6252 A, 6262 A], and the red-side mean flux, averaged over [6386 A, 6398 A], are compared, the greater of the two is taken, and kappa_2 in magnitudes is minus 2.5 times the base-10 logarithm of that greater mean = -3.57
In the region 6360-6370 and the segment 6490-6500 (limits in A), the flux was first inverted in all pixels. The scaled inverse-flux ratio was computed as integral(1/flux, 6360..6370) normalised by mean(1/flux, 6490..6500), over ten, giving 0.949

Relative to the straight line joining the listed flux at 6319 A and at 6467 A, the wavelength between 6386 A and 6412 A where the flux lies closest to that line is 6405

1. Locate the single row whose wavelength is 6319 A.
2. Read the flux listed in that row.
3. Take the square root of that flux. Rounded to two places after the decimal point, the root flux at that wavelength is 5.15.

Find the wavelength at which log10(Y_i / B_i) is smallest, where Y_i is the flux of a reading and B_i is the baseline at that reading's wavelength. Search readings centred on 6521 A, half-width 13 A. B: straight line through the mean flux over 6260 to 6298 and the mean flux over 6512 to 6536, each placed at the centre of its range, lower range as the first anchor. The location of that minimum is 6533 A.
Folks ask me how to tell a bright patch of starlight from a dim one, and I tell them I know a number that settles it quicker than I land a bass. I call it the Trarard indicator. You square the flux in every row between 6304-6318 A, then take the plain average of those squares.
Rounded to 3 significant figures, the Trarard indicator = 679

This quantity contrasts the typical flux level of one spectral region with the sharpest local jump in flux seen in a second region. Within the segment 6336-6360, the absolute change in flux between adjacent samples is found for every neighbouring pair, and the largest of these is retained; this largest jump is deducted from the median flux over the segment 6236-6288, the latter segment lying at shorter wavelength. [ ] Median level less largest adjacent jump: 26.3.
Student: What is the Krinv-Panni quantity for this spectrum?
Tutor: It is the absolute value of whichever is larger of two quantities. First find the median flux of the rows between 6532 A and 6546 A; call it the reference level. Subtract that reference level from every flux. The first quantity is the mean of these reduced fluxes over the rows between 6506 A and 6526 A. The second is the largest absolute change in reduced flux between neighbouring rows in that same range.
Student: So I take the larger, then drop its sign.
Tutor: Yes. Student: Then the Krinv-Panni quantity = 1.3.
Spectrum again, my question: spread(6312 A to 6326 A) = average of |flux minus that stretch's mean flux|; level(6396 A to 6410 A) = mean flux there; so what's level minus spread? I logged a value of 25.3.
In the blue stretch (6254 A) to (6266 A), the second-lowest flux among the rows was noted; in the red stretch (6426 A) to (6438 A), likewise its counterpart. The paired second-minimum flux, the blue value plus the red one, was 51.4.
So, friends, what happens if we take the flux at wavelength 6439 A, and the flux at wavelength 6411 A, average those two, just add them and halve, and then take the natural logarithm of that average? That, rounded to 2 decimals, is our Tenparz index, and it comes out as 3.23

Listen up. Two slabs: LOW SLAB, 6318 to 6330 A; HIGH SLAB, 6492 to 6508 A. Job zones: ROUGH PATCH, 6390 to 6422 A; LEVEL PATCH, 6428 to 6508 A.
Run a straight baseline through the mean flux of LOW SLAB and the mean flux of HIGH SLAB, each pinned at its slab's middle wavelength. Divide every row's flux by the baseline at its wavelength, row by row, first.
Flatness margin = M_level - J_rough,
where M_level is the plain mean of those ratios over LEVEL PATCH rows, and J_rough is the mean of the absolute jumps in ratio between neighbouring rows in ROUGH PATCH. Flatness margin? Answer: 0.99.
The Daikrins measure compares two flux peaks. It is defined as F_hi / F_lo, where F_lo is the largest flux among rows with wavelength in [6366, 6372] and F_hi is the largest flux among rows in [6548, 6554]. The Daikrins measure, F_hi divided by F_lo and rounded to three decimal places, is 0.928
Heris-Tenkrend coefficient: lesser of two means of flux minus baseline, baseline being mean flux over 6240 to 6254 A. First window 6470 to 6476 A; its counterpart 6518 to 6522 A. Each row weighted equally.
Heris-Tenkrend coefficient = -1.44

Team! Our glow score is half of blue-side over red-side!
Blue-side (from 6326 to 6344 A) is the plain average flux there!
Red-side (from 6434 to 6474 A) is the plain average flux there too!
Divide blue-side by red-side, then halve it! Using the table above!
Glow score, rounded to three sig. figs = 0.500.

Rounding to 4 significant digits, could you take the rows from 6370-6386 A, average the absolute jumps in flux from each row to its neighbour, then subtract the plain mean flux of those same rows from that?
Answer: -26.08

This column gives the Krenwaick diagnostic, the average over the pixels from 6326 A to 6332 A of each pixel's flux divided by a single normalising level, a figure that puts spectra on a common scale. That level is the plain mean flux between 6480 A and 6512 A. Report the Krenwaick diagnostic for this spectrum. 1.00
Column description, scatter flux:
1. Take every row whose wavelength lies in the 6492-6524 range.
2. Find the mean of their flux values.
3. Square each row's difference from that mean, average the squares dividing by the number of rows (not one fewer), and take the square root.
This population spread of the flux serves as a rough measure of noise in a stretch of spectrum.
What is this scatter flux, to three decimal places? 0.380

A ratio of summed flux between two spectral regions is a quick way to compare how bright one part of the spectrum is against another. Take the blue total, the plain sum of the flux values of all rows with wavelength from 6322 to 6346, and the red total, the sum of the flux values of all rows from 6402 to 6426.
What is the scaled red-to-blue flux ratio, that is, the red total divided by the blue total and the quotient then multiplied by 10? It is 10.18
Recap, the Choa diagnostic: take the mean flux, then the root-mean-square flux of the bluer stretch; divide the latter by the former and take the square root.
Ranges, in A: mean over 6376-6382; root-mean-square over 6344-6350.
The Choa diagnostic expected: 0.989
